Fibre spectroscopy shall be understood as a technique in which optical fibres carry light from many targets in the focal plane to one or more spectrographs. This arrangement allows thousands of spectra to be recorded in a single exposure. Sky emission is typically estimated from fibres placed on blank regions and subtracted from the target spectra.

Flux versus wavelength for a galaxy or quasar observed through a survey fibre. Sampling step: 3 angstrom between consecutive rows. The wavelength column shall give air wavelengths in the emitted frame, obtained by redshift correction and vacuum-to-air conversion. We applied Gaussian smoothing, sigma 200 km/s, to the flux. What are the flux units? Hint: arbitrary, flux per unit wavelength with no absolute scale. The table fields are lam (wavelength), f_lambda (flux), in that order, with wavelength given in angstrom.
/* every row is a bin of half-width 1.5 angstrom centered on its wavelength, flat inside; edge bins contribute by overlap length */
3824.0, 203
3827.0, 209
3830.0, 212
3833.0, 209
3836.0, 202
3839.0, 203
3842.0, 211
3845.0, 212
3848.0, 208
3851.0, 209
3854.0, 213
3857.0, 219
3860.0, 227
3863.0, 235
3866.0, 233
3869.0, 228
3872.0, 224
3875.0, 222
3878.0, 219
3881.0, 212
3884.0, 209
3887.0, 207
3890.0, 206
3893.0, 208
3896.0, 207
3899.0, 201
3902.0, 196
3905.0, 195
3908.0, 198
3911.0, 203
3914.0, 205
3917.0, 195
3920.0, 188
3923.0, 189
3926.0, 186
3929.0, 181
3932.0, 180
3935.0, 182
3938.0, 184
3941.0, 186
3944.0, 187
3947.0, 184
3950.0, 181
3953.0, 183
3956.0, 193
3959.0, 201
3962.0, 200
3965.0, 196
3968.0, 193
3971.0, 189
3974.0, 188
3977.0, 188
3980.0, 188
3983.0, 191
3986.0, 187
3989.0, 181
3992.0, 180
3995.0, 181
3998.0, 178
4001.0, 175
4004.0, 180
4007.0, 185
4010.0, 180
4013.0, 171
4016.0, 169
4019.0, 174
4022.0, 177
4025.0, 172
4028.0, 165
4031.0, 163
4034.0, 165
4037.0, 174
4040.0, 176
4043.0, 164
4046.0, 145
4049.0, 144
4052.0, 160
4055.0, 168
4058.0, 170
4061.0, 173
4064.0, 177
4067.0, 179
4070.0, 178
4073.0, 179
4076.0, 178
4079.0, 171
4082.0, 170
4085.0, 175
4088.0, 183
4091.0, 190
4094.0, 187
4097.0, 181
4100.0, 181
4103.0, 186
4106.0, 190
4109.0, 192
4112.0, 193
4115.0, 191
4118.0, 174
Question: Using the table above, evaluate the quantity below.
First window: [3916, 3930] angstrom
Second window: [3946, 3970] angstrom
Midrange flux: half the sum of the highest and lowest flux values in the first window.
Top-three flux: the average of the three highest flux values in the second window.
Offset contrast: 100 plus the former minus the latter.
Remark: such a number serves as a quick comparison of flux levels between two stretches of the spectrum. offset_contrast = 89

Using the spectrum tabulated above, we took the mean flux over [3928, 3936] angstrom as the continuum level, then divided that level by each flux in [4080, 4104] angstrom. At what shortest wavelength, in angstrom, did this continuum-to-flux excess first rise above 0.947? 4082.0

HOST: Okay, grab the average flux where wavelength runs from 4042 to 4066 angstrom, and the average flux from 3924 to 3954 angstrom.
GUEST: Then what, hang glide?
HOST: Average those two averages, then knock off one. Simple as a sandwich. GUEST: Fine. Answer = 172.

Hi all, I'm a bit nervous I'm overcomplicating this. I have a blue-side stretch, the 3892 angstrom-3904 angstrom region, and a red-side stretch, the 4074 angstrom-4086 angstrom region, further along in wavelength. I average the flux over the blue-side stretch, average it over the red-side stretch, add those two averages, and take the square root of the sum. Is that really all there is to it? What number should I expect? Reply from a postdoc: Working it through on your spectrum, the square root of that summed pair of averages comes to 19.4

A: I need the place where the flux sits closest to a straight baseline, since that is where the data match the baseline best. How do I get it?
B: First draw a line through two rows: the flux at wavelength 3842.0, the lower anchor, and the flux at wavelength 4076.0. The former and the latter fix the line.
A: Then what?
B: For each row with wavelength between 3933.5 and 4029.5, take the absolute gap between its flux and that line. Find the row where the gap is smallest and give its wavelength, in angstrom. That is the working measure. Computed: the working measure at 3983.0 angstrom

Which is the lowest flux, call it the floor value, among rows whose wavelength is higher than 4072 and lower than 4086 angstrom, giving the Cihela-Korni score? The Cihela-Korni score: 170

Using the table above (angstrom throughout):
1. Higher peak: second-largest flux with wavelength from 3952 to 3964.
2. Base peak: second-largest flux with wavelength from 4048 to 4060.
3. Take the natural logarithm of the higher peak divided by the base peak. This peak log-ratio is 0.17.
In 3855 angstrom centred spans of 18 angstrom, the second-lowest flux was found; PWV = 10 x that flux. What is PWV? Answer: 2090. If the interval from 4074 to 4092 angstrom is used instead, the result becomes 1710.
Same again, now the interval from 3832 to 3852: 2030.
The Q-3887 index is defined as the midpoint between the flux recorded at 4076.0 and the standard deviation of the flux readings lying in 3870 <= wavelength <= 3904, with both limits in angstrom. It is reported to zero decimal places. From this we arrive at 93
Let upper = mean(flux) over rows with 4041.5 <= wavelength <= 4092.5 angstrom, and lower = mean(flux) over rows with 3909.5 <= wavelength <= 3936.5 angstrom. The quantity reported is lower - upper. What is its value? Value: 19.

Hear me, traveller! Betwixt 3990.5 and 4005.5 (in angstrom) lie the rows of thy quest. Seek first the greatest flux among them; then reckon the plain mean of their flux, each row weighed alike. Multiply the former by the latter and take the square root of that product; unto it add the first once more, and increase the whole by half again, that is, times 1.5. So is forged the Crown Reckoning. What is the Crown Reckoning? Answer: 541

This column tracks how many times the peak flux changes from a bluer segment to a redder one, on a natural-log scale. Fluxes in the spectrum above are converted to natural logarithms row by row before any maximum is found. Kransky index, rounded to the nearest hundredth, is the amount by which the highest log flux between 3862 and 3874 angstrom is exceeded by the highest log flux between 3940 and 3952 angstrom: -0.23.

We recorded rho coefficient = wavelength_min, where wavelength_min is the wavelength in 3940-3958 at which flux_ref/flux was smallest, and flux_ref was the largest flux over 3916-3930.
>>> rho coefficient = 3956.0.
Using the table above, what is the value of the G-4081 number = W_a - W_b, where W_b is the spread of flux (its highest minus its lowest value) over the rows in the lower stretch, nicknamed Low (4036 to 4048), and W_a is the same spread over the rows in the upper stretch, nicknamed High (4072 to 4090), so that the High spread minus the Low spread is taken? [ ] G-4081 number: -18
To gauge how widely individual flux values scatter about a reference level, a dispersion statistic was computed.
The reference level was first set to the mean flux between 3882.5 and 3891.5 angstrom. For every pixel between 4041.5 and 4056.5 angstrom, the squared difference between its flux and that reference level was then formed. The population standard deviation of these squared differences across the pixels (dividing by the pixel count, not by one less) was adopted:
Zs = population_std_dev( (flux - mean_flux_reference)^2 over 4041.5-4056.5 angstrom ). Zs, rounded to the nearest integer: 1033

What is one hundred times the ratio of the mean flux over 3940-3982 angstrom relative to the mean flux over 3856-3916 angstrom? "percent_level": 89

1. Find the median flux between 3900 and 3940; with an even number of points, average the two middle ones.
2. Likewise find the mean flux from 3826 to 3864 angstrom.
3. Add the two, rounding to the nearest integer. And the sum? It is 402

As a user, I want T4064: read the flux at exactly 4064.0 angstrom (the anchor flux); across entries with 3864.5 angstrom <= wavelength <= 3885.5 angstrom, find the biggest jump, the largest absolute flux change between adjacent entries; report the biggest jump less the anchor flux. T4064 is -170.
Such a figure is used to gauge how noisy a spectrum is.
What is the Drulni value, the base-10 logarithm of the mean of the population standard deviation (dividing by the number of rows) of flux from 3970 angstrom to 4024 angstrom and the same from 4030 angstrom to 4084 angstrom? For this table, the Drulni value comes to 0.92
